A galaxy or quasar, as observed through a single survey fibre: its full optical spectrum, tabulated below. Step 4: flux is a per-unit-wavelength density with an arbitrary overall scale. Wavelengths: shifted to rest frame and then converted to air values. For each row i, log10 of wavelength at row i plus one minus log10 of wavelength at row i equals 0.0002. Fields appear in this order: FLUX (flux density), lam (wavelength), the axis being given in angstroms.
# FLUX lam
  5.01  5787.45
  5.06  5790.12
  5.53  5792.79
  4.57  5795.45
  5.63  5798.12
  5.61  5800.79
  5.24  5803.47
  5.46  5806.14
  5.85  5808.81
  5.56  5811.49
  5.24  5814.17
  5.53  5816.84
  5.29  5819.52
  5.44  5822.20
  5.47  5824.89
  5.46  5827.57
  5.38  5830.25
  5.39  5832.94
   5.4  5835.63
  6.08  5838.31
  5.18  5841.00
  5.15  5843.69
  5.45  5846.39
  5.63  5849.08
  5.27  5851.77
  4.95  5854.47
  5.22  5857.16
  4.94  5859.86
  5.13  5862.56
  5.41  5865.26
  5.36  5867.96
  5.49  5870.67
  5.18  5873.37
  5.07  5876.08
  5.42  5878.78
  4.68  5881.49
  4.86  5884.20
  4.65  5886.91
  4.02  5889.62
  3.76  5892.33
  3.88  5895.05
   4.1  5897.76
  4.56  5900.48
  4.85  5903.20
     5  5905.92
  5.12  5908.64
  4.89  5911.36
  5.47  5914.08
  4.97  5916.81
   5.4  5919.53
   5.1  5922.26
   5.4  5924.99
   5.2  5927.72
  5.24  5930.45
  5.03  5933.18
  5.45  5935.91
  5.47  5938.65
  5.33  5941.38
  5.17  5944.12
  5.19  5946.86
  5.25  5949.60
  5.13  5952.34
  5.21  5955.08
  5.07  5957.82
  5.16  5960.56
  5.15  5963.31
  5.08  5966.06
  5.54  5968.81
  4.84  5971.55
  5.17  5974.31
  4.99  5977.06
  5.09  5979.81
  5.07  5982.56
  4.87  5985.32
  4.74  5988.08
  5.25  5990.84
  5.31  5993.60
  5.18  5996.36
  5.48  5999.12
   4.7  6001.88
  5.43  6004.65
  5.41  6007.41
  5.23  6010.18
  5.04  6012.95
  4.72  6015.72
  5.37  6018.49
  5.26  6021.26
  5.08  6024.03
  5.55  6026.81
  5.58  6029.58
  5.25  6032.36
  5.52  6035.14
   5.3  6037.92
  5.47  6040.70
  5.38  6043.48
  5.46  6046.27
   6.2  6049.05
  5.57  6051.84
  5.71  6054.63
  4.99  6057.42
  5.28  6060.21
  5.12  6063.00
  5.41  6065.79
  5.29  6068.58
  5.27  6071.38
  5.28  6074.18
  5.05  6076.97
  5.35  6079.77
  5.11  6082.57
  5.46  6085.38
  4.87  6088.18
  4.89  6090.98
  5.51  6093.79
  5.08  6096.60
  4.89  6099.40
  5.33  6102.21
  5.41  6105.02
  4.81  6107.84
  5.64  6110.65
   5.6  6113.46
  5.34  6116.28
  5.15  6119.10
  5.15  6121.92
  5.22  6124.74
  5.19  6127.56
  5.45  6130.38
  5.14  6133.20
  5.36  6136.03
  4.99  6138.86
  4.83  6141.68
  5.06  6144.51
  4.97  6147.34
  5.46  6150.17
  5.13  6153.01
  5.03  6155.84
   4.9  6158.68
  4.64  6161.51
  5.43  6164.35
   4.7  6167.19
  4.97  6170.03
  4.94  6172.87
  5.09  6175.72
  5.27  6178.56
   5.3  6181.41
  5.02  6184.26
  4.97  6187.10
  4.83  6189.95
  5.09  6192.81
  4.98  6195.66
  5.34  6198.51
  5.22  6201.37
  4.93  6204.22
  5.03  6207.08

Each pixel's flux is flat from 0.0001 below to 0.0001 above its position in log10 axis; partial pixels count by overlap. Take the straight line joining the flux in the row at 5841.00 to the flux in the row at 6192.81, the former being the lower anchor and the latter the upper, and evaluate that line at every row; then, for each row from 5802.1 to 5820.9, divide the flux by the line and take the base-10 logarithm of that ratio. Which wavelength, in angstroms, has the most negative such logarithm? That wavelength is 5803.47 angstroms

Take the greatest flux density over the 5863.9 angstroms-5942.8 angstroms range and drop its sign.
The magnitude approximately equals 5.49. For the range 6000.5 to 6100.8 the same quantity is 6.20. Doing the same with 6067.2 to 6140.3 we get 5.64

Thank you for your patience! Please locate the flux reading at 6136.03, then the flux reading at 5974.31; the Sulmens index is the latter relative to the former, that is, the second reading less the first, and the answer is -0.19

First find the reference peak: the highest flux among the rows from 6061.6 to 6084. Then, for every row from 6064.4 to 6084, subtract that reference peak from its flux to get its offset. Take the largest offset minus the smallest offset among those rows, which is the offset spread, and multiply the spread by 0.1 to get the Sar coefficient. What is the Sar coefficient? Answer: 0.036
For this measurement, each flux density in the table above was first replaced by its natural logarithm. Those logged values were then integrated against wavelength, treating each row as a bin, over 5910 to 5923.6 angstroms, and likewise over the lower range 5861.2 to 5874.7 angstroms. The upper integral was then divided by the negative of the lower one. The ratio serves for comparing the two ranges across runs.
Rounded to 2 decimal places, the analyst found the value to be -0.99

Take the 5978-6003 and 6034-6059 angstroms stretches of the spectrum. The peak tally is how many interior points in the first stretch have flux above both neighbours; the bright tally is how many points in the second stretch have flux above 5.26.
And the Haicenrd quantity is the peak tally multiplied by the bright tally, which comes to 16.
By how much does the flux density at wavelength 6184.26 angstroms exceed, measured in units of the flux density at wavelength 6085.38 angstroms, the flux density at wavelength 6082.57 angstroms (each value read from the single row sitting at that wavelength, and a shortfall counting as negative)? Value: -0.016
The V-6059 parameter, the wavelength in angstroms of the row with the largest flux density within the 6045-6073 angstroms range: 6049.05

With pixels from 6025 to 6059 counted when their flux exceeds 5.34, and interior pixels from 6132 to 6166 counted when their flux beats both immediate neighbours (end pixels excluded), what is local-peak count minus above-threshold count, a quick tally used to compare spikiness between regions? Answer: -6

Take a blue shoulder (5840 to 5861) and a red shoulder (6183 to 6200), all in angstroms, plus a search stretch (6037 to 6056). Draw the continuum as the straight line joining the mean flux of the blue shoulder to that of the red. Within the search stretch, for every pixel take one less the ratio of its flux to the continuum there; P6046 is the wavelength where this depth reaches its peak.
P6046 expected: 6037.92 angstroms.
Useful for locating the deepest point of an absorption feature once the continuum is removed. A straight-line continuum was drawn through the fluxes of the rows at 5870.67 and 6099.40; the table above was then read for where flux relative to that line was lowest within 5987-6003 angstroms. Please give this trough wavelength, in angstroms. 6001.88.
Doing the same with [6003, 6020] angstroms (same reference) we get 6015.72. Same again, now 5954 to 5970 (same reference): 5957.82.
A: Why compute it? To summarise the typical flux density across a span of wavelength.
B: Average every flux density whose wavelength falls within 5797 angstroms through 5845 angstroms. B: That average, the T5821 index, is 5.46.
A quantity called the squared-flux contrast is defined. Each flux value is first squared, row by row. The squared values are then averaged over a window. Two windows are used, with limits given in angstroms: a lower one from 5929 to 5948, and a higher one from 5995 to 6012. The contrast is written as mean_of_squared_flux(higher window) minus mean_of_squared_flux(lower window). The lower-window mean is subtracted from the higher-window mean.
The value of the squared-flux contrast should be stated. 0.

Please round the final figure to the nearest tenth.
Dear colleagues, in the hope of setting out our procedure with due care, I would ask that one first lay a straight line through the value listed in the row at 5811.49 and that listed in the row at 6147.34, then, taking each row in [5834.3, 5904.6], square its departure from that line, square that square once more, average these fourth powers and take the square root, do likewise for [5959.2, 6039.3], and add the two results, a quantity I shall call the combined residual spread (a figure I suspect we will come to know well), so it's 1.0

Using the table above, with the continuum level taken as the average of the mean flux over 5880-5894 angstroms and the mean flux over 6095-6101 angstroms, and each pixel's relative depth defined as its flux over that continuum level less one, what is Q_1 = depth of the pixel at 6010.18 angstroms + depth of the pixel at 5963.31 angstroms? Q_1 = 0.21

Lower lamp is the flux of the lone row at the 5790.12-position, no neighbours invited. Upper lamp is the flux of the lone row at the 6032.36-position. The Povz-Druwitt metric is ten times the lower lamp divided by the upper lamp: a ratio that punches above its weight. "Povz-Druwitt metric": 9.6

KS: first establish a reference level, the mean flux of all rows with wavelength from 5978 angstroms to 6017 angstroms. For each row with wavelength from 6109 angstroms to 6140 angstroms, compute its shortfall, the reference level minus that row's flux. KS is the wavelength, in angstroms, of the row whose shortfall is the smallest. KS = 6110.65 angstroms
